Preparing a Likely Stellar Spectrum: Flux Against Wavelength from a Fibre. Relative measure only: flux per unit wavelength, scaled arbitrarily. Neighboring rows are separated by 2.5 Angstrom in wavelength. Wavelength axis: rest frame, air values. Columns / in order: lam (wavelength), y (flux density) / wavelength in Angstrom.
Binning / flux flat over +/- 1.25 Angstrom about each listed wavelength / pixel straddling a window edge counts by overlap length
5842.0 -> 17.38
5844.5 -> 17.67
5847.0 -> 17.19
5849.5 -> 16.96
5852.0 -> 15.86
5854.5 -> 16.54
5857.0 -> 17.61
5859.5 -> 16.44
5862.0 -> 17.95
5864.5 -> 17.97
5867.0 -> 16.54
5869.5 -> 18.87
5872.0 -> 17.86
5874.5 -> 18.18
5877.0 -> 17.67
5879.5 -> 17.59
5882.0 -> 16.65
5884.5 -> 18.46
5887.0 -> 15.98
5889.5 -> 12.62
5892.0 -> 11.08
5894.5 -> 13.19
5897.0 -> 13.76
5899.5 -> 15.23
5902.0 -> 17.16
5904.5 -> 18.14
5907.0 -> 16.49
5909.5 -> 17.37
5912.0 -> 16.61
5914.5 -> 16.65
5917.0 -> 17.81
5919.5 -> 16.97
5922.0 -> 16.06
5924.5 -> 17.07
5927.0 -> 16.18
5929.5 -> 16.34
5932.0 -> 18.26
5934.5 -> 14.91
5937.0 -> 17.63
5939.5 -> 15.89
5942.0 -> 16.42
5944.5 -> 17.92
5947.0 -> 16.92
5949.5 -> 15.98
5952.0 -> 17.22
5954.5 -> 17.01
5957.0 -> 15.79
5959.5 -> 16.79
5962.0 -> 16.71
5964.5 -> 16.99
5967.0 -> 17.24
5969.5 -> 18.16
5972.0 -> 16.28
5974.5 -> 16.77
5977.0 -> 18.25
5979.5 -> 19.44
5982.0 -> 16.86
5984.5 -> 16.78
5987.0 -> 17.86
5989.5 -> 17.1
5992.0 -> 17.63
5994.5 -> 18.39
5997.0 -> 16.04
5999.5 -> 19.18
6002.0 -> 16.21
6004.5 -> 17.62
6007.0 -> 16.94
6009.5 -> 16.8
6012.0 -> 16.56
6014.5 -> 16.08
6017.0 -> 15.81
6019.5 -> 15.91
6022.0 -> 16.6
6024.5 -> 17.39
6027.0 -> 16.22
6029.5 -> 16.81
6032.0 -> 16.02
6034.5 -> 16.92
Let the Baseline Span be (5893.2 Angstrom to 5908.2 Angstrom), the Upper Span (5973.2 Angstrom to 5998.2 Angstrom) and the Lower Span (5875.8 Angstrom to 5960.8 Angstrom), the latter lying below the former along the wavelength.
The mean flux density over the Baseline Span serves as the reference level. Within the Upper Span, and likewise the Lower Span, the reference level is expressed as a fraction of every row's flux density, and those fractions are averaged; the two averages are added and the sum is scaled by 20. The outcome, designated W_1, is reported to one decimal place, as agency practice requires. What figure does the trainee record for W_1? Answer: 37.3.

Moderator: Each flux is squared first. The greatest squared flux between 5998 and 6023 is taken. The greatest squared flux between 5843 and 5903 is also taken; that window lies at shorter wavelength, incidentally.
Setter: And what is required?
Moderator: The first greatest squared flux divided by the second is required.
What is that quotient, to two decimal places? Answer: 1.03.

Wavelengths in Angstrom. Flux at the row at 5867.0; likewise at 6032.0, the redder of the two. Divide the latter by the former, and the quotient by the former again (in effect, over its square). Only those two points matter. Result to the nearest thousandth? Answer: 0.059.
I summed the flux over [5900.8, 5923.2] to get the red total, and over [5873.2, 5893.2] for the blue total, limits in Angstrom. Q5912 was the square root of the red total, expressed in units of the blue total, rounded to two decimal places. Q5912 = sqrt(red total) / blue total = 0.10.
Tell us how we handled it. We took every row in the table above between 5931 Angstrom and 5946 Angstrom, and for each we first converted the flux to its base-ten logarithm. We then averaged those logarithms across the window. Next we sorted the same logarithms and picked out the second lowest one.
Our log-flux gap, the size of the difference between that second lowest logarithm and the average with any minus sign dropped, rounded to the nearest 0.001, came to 0.024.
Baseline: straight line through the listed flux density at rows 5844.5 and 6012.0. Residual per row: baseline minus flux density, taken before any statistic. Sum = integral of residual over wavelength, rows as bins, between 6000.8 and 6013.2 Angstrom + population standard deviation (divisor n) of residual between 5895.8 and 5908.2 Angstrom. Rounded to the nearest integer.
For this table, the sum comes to -1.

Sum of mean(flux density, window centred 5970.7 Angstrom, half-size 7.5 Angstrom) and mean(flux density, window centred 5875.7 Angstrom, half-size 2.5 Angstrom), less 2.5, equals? 32.7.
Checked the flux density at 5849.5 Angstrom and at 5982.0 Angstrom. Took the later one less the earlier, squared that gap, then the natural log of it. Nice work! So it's -4.6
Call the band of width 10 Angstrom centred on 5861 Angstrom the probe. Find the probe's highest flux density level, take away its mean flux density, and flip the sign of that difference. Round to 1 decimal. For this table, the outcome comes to -0.5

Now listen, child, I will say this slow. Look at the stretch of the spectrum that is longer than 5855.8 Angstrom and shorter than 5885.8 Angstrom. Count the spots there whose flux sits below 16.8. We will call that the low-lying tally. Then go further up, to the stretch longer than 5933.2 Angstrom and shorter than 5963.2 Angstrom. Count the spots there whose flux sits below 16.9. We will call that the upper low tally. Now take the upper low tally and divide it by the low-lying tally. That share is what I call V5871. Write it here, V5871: 2.3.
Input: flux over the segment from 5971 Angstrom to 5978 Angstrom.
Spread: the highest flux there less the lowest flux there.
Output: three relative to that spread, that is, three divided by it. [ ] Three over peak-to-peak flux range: 1.5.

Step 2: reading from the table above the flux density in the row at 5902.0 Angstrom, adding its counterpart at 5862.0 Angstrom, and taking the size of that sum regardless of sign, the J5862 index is 35.11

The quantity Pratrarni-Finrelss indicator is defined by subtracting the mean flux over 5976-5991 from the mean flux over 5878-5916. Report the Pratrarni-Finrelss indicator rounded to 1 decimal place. -1.9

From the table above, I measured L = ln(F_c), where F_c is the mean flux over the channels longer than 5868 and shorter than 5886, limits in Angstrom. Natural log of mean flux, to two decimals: 2.88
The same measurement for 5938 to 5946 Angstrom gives 2.82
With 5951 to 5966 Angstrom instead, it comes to 2.82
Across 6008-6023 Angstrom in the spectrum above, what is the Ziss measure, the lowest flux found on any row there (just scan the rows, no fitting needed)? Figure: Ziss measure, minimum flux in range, 15.81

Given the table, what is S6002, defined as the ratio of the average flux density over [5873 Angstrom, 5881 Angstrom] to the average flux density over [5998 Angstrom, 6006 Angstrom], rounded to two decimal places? 1.01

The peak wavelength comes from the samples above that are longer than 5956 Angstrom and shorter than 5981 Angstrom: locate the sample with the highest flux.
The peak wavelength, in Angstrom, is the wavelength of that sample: 5979.5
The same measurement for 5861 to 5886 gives 5869.5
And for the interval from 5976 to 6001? 5979.5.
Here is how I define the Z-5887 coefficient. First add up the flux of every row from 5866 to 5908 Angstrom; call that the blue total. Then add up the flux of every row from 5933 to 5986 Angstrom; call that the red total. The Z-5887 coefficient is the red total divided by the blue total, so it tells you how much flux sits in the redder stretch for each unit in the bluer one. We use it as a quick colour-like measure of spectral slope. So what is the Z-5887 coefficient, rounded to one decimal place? 1.3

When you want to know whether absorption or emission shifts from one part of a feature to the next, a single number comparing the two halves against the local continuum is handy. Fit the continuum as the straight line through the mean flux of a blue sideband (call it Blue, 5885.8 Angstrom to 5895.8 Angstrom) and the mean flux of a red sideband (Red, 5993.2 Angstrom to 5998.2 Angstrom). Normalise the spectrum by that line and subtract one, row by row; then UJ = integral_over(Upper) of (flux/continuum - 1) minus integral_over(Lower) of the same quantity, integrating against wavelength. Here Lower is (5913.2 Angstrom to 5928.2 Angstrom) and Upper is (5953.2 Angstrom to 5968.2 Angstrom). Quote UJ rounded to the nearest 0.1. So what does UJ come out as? -1.7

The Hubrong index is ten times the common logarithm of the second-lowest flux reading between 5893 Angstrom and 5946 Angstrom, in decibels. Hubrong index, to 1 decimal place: 11.4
